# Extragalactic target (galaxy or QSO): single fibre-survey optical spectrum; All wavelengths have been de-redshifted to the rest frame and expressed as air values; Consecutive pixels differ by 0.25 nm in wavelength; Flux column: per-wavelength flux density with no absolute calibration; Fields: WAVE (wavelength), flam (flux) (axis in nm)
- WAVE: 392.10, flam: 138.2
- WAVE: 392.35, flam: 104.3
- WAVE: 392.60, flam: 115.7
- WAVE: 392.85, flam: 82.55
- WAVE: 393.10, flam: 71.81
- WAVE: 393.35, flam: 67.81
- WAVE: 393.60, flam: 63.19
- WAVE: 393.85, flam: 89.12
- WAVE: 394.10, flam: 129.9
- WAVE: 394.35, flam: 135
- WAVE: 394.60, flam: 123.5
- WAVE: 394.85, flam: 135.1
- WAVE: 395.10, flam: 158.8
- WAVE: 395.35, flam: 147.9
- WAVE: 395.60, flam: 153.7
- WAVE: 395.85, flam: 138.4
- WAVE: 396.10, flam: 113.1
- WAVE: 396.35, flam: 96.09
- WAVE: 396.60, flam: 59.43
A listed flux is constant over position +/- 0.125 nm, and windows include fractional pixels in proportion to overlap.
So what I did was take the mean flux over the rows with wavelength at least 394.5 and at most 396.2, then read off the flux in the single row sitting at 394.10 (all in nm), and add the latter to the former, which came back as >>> 269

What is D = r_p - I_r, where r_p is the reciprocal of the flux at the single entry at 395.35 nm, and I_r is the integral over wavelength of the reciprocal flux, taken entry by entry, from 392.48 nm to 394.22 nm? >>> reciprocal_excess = -0.014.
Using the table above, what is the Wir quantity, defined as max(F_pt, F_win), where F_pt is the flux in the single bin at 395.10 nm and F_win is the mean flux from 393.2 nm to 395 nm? 159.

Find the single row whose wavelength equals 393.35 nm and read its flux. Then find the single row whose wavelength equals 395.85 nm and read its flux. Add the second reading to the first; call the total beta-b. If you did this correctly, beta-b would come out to 206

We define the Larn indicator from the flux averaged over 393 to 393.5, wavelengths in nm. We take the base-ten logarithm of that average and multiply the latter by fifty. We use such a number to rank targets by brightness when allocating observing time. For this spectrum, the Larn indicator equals 92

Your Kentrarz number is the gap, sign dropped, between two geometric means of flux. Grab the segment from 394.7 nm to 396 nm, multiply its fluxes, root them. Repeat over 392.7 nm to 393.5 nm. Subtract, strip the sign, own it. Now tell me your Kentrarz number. 73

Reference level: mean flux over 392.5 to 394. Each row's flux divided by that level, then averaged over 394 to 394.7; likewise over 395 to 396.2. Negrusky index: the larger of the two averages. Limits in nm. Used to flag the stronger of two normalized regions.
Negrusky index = 1.74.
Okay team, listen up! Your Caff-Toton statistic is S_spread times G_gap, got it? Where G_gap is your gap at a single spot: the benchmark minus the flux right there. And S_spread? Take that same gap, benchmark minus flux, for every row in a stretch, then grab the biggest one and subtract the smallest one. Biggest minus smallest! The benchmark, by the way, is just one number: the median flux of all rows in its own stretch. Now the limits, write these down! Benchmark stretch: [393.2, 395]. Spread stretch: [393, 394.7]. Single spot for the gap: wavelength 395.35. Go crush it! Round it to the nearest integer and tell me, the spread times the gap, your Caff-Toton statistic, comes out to -1752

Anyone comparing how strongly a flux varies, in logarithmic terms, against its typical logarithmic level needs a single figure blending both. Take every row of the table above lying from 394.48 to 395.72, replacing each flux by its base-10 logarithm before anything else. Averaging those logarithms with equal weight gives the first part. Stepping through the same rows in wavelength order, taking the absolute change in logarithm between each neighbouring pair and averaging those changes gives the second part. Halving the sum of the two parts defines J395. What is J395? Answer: 1.10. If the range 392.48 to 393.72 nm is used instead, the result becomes 0.98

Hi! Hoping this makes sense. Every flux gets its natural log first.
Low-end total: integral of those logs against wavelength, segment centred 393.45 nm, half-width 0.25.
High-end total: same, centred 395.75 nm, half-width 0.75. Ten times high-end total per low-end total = 35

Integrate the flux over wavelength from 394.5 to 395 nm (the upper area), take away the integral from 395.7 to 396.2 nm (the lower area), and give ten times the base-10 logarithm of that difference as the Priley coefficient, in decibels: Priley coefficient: 2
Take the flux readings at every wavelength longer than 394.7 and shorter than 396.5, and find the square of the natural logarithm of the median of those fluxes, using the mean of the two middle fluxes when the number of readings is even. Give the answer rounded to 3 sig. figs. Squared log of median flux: 24.3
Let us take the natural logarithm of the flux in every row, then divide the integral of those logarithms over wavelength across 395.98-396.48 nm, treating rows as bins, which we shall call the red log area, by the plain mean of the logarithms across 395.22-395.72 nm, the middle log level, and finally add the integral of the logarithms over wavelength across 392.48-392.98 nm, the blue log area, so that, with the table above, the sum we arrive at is 2.75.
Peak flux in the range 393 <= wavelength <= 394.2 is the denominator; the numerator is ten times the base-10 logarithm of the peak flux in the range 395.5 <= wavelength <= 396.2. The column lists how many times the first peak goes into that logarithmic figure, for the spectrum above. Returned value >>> 0.168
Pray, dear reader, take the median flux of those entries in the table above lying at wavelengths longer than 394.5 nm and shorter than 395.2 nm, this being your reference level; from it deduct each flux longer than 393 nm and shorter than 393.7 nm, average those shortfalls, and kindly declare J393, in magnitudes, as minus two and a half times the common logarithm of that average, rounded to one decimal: -4.6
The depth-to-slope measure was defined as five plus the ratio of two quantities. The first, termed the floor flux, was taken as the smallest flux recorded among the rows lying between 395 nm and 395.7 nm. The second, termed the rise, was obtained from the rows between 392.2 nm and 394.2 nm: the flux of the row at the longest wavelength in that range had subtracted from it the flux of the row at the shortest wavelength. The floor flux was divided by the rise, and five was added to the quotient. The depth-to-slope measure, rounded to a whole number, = 11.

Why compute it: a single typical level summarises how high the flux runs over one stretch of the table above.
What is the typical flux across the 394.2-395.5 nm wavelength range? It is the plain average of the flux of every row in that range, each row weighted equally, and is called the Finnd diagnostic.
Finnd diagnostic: 140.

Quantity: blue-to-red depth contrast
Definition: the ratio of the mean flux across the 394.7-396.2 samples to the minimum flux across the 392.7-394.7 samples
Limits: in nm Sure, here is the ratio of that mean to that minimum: 2.2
